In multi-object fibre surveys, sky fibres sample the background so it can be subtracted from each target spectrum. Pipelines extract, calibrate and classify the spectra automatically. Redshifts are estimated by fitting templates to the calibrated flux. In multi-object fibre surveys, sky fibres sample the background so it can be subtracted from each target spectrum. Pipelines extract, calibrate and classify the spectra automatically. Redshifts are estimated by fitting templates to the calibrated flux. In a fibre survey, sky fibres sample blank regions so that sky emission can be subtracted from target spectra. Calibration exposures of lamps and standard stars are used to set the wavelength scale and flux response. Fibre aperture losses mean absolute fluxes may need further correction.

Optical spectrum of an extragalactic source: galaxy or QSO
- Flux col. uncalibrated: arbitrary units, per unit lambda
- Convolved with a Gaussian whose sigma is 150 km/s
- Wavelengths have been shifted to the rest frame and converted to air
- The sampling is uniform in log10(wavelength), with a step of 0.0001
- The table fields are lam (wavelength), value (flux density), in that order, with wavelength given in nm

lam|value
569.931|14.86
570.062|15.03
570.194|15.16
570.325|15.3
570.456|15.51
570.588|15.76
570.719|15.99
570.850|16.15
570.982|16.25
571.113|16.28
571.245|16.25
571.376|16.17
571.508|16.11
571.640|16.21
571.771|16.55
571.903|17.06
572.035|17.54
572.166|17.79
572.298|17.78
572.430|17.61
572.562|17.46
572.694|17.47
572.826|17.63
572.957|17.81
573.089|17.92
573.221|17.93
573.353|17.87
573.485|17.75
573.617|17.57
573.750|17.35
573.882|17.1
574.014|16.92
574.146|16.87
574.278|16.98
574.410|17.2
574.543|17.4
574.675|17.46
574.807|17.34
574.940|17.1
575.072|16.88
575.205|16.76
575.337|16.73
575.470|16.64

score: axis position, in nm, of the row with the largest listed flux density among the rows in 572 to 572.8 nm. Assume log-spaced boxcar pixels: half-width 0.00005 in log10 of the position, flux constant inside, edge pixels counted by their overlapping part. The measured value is 572.166 nm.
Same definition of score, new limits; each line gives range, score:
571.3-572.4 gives 572.166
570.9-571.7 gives 571.113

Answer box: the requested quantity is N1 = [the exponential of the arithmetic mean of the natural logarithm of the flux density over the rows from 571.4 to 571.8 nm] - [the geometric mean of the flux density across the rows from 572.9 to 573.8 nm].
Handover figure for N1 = -1.5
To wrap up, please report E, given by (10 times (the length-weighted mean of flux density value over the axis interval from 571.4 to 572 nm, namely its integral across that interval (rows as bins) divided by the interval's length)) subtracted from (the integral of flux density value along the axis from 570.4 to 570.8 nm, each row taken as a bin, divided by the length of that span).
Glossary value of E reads -149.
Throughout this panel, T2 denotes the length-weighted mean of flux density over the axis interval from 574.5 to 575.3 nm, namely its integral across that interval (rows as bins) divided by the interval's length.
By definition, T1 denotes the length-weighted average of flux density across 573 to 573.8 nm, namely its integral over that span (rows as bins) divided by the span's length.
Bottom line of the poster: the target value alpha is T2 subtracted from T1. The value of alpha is 0.6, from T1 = 17.7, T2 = 17.1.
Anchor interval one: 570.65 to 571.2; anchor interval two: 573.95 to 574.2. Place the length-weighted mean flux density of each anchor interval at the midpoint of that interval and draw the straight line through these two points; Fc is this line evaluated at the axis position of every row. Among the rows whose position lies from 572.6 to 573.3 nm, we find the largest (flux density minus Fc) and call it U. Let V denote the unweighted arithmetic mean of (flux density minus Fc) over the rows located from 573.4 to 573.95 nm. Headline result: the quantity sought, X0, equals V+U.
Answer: 1.9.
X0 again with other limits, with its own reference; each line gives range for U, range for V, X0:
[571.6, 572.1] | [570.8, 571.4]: 1.1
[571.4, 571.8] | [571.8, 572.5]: 1.3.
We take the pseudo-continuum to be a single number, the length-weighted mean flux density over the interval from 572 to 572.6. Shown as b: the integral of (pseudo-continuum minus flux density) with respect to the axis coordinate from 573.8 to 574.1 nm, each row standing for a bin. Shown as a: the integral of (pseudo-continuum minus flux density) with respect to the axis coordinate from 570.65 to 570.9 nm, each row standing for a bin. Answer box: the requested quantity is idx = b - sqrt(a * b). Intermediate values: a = 0.40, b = 0.19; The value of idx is -0.09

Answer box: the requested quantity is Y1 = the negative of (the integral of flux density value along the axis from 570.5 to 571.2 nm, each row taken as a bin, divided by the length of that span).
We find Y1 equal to -16.1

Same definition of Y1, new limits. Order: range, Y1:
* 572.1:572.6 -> -17.7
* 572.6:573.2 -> -17.7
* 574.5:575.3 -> -17.1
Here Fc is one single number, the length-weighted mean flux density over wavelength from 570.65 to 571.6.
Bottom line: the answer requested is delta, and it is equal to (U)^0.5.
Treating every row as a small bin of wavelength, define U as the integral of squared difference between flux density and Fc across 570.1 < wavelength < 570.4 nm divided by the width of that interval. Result 0.96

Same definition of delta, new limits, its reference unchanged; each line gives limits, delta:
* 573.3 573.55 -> 1.64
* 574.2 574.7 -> 1.08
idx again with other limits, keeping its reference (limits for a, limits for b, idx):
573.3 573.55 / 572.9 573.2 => -0.12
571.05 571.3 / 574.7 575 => -0.08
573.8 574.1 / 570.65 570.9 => 0.12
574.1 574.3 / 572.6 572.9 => -0.04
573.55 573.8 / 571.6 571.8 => 0.15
